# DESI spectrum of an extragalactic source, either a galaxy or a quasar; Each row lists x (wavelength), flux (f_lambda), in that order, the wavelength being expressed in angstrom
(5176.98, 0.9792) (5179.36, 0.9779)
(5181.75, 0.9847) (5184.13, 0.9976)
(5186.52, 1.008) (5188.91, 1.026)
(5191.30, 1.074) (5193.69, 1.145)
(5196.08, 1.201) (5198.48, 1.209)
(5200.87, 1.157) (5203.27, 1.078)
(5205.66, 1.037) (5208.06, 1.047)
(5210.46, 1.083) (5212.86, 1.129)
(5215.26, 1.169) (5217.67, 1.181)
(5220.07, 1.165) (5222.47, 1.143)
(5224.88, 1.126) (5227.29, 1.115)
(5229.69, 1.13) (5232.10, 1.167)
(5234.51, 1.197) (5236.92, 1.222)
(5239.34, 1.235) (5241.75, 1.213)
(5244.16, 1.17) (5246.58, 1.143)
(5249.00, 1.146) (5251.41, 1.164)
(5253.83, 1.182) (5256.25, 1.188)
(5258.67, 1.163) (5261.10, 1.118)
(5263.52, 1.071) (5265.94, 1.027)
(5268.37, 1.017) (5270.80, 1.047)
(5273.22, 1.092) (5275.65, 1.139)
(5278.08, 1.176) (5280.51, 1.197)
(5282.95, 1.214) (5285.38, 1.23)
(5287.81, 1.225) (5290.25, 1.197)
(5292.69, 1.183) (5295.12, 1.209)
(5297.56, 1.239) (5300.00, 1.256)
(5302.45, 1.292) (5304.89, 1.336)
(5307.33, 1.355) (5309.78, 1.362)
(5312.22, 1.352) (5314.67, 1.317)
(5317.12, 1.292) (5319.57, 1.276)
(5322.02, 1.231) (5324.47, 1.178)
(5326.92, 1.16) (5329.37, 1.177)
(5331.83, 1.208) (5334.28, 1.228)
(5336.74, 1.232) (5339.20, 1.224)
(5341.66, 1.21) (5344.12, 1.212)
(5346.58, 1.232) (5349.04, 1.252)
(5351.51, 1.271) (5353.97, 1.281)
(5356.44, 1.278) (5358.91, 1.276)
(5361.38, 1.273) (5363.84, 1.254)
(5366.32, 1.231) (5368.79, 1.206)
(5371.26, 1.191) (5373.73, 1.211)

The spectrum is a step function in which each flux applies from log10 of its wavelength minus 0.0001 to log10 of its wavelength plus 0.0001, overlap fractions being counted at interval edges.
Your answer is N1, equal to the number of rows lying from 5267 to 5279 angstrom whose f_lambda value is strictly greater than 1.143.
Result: 1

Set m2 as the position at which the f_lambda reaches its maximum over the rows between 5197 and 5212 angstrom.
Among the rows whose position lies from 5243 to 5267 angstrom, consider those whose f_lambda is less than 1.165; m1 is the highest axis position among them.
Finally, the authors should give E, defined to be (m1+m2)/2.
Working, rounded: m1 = 5265.94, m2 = 5198.48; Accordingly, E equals 5232.2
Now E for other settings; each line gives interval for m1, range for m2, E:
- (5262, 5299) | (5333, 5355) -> 5314.8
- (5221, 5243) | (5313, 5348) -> 5272.2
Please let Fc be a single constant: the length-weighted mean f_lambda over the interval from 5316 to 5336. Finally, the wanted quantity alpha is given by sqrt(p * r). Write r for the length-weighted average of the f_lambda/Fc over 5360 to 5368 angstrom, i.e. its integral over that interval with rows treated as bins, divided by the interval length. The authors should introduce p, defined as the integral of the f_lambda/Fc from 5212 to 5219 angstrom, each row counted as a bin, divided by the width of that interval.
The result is 0.99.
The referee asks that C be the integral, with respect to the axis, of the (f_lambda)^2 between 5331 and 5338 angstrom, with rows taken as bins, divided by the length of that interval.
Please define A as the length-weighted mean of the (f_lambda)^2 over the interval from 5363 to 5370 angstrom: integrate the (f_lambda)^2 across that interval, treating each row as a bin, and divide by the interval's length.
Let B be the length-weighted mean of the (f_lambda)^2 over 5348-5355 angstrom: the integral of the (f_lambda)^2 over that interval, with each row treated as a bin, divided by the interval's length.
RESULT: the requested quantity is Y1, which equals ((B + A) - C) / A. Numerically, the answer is 1.07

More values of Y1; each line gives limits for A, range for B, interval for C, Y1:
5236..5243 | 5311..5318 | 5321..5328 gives 1.22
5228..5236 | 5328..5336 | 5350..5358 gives 0.87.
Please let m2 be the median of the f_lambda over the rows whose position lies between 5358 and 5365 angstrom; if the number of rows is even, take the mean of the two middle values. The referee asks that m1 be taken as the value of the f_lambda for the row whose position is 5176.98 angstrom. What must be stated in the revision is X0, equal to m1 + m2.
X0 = 2.25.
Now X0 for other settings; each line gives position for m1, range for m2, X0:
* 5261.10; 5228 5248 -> 2.30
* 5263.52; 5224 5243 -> 2.25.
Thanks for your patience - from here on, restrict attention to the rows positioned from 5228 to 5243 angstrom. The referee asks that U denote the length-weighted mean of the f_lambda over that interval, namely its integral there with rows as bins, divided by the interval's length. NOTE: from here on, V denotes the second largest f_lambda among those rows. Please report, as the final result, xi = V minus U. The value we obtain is 0.030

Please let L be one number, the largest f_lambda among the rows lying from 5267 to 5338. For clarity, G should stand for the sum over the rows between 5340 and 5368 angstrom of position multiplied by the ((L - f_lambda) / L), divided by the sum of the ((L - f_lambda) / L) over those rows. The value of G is 5353.1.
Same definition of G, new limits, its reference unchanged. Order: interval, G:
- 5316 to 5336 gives 5326.7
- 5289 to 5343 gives 5318.1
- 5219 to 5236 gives 5227.0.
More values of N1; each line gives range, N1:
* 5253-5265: 3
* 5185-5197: 2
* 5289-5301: 5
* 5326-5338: 5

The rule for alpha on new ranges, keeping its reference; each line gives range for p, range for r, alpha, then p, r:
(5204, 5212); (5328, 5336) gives 0.93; 0.87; 0.989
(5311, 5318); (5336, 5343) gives 1.04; 1.08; 1.001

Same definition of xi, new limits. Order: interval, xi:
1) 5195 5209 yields 0.079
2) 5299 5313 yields 0.029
